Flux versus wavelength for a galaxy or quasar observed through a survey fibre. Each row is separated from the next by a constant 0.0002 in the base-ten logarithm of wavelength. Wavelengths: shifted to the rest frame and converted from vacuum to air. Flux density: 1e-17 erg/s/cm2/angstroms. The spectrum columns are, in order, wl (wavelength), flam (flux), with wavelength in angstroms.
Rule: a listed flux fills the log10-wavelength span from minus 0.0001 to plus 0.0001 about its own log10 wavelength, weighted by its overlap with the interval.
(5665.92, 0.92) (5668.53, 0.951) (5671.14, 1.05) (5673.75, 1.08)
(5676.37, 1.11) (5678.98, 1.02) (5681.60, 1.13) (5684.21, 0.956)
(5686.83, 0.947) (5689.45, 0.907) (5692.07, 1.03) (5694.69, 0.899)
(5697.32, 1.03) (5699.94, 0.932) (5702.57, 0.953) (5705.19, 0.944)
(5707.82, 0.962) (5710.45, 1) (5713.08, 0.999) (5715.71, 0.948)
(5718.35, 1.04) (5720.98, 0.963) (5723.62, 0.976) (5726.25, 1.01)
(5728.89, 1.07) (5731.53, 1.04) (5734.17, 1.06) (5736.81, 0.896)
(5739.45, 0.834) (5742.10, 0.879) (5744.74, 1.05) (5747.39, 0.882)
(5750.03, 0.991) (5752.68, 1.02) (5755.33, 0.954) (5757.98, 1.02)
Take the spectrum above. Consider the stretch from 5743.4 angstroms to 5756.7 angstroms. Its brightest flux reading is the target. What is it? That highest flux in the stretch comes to 1.05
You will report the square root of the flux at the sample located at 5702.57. 0.976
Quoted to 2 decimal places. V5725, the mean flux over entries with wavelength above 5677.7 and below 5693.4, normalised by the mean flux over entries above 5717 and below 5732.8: 0.98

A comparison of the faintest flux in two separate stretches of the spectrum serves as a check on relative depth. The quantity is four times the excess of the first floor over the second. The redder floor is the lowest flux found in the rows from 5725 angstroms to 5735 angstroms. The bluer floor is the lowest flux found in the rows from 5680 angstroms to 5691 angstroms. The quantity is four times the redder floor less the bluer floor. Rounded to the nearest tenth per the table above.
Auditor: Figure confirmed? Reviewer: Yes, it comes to 0.4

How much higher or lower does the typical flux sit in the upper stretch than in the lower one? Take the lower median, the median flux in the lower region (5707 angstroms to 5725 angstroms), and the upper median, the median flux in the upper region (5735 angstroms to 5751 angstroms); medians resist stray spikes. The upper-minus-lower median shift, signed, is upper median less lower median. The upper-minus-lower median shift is -0.087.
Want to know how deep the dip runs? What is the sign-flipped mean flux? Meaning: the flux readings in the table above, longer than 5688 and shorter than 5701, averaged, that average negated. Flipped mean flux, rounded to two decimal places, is -0.96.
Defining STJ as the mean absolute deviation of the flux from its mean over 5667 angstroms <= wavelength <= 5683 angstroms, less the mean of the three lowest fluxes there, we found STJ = -0.96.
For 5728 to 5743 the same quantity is -0.78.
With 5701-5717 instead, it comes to -0.93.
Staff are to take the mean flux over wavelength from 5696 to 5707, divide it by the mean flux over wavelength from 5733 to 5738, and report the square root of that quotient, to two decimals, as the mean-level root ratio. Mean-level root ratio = 0.99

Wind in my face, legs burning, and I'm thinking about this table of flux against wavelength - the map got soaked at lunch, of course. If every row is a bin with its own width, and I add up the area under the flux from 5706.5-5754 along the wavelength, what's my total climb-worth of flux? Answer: 46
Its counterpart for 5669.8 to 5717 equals 47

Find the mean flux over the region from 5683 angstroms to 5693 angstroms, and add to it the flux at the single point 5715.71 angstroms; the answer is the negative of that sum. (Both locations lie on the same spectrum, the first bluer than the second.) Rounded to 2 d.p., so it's -1.91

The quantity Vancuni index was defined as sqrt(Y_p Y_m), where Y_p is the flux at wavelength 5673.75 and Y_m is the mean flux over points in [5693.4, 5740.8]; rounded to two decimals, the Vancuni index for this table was 1.03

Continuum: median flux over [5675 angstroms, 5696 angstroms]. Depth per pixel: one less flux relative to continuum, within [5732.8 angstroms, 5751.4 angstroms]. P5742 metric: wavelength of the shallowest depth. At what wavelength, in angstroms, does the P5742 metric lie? 5734.17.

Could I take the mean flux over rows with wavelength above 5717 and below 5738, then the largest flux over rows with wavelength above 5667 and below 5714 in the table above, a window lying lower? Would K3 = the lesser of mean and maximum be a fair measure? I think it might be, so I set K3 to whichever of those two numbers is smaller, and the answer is 1.01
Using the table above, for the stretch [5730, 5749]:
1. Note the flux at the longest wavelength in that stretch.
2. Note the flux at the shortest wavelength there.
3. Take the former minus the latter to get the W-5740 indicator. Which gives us -0.16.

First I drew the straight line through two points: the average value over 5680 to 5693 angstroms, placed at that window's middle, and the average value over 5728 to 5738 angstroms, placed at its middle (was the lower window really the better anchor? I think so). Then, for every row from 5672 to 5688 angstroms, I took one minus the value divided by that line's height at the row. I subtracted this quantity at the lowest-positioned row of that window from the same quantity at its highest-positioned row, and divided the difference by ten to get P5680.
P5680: 0.0141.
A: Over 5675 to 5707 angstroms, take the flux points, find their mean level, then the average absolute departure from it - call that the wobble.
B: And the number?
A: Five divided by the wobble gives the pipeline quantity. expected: 79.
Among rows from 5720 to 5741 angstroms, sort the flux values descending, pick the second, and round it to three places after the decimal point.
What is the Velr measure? 1.060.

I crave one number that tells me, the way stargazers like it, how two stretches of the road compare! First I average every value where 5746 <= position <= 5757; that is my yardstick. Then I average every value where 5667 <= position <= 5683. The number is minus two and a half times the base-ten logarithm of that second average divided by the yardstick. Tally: -0.10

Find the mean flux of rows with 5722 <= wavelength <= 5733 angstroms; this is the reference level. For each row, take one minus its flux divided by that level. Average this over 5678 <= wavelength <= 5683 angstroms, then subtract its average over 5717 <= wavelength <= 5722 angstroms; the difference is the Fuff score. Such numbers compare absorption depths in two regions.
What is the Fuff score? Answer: -0.07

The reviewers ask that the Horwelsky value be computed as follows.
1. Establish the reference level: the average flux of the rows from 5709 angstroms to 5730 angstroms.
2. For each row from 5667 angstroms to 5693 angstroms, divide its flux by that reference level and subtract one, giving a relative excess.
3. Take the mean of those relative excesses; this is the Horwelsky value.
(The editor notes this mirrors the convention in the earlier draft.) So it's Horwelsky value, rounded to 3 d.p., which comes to 0.017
